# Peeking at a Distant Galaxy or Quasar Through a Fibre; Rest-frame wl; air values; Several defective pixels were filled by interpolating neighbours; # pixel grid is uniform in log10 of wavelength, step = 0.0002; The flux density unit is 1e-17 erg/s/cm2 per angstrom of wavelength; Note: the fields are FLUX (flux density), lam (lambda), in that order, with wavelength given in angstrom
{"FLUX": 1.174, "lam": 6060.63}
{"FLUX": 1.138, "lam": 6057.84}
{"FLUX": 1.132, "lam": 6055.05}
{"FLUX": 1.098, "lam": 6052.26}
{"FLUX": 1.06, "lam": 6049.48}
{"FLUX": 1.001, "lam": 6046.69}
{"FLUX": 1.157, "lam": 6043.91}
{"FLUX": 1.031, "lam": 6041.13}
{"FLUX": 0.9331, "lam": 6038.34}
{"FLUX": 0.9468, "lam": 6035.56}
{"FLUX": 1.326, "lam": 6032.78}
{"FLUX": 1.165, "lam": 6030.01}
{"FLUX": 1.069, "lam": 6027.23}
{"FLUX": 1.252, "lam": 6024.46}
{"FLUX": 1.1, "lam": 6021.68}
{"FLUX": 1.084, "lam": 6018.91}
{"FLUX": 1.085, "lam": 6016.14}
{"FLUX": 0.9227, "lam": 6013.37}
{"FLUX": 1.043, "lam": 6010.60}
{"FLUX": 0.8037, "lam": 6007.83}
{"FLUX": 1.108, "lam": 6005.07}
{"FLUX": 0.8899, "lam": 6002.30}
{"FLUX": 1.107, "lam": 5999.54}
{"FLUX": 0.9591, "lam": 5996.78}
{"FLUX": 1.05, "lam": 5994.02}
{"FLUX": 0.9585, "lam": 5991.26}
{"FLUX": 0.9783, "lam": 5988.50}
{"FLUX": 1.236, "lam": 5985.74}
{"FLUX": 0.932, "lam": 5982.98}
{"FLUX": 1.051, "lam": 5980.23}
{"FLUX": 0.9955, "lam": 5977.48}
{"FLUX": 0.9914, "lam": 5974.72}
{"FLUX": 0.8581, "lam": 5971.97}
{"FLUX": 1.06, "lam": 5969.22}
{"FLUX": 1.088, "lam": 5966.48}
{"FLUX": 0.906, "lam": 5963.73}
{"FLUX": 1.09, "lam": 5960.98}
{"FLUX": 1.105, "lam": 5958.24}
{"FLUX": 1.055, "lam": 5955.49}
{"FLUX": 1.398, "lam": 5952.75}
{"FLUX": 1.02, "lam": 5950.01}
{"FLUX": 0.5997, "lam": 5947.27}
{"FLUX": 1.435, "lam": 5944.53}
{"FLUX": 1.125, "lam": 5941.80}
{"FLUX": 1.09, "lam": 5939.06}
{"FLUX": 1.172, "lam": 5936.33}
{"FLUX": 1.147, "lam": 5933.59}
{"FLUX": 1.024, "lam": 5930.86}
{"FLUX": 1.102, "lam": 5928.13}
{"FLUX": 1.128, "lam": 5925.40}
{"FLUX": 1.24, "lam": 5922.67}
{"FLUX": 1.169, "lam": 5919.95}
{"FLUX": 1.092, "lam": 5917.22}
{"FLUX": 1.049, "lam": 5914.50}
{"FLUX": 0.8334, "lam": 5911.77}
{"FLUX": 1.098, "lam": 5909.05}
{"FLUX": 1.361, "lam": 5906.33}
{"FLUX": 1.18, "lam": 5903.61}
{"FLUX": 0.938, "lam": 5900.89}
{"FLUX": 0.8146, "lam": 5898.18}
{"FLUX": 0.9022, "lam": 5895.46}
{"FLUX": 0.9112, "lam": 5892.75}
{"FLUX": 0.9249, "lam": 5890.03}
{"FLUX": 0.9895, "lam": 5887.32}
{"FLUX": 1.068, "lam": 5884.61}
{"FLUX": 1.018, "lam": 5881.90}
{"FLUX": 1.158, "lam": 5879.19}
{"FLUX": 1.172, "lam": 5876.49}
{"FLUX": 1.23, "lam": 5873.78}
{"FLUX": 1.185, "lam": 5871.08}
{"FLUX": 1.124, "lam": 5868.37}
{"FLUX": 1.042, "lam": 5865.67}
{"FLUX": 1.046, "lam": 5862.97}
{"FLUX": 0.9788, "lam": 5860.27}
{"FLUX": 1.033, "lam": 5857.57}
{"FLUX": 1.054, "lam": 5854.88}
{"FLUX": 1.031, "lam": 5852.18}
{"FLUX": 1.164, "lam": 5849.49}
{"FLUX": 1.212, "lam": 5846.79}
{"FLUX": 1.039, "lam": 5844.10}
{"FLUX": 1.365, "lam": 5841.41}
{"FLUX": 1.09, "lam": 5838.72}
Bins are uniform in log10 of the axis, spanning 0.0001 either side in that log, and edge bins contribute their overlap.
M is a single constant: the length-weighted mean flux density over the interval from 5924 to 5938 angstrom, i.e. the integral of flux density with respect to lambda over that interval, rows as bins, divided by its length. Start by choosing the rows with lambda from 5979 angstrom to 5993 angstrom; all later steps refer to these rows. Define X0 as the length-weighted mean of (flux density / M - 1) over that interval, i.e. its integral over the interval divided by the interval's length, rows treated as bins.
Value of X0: -0.07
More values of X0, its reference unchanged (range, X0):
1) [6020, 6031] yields 0.03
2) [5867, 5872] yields 0.03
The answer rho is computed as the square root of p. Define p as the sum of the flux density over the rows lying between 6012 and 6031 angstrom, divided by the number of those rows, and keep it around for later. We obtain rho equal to 1.05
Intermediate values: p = 1.10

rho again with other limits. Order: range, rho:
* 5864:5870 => 1.04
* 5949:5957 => 1.08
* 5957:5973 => 1.01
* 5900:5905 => 1.03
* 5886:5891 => 0.98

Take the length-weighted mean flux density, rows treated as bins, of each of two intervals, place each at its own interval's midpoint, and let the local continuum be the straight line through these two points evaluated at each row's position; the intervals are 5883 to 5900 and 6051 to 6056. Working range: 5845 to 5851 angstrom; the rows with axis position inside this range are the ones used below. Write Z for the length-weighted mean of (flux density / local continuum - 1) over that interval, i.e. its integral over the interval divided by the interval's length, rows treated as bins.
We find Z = 0.32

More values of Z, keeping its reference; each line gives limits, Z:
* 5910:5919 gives 0.04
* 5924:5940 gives 0.13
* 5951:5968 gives 0.09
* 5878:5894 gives 0.09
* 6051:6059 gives 0.01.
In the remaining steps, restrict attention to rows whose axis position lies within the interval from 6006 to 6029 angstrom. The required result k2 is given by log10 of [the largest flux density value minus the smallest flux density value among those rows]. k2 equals -0.3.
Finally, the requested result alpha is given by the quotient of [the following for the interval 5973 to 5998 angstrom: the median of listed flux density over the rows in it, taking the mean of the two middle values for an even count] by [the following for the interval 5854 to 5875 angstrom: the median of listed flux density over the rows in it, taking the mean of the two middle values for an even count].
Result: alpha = 0.94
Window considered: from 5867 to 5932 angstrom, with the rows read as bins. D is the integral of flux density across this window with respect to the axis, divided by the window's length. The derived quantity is 1.07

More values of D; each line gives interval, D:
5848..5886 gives 1.09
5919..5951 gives 1.10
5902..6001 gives 1.07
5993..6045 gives 1.05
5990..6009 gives 0.98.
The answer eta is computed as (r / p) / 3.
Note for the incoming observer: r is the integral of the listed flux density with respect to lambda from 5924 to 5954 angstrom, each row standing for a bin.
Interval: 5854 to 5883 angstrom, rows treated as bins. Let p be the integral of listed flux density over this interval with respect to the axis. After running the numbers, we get 0.350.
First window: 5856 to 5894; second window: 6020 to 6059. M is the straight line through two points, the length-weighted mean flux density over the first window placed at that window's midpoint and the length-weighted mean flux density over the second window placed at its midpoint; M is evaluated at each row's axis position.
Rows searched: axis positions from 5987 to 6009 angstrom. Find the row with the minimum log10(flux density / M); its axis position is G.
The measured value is 6007.83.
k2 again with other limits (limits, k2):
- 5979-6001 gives -0.5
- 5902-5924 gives -0.3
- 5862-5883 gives -0.7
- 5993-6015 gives -0.5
